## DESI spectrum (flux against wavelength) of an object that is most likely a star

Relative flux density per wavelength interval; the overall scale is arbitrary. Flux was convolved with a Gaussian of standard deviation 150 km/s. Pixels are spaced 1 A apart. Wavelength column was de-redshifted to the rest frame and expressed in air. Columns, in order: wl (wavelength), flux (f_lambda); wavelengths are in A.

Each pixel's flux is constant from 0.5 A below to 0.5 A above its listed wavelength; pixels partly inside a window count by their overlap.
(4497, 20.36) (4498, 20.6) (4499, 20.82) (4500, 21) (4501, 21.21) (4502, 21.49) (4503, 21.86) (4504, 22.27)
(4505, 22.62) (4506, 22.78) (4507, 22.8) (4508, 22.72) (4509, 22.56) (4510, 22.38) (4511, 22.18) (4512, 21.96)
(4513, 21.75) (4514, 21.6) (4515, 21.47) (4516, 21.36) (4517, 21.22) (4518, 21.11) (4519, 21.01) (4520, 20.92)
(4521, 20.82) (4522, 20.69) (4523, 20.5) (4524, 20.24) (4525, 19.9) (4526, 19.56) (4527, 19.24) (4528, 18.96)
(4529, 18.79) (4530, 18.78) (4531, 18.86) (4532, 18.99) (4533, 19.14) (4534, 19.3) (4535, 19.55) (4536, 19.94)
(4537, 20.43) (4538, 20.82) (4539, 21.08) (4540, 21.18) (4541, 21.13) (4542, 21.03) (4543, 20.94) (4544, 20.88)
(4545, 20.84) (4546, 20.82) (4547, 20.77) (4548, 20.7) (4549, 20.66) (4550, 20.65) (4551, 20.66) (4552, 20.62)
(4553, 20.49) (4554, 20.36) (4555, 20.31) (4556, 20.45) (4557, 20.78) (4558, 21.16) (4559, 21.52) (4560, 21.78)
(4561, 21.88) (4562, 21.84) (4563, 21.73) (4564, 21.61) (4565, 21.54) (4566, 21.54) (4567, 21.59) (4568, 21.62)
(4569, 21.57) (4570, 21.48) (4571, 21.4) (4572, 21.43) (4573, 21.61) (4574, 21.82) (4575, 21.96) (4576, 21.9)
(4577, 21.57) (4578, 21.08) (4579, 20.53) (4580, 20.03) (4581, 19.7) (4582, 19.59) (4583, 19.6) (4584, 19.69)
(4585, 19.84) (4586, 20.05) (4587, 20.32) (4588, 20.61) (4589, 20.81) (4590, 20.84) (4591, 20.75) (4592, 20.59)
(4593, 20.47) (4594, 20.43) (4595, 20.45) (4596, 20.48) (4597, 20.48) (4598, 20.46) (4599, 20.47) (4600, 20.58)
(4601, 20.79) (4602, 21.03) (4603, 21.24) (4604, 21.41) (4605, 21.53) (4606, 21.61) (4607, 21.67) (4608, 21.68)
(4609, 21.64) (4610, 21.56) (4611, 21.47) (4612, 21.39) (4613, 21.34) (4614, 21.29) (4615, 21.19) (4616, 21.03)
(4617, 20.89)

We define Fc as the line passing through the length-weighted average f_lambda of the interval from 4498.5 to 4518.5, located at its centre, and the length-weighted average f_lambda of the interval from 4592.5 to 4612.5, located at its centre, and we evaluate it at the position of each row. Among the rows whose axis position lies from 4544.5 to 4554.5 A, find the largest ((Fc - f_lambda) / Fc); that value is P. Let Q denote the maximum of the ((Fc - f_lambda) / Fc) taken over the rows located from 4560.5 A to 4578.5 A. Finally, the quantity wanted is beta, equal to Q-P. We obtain -0.04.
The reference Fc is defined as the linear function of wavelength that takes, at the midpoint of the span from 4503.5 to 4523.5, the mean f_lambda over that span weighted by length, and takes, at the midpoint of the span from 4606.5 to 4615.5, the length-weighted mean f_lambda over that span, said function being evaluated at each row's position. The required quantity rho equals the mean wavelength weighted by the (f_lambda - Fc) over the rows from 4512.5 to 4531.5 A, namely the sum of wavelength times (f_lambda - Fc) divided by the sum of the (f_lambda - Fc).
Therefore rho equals 4525.9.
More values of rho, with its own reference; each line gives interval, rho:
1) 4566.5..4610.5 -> 4588.4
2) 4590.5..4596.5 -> 4593.6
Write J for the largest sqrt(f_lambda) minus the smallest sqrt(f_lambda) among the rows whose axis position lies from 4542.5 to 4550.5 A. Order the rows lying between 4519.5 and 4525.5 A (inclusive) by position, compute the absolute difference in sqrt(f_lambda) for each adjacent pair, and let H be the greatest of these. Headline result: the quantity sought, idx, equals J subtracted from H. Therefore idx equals 0.006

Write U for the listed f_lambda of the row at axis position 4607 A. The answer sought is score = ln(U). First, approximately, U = 21.67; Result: 3.076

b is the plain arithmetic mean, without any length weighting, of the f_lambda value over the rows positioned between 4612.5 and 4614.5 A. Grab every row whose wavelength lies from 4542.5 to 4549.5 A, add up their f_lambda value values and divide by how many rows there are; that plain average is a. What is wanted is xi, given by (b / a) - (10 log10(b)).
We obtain -12.3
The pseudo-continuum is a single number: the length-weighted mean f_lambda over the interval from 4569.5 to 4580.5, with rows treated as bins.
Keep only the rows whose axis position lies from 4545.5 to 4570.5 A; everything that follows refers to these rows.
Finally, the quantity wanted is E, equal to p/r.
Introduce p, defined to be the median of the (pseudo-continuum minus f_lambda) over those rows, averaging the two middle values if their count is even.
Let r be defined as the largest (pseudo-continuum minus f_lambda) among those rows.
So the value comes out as 0.18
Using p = 0.2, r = 1.0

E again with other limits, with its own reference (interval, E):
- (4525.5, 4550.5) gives 0.27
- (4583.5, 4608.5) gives 0.46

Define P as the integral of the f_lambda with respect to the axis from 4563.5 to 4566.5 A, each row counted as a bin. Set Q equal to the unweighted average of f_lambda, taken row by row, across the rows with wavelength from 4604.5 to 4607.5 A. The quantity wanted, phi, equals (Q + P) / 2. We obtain 43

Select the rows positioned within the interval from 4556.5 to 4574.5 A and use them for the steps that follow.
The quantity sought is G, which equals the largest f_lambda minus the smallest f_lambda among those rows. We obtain 1.1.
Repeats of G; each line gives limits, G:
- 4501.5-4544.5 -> 4.0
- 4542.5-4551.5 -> 0.3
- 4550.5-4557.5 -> 0.5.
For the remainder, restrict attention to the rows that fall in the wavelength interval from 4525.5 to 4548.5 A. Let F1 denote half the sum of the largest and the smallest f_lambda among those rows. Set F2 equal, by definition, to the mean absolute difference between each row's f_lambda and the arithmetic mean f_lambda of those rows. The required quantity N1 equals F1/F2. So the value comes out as 24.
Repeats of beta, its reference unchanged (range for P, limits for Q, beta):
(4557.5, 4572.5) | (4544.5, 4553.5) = 0.03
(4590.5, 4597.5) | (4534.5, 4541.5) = 0.06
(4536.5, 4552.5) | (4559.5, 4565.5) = -0.06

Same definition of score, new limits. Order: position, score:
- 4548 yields 3.030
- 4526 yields 2.973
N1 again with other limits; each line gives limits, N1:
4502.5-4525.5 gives 30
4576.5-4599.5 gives 56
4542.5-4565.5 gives 48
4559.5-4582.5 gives 41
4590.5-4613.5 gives 46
